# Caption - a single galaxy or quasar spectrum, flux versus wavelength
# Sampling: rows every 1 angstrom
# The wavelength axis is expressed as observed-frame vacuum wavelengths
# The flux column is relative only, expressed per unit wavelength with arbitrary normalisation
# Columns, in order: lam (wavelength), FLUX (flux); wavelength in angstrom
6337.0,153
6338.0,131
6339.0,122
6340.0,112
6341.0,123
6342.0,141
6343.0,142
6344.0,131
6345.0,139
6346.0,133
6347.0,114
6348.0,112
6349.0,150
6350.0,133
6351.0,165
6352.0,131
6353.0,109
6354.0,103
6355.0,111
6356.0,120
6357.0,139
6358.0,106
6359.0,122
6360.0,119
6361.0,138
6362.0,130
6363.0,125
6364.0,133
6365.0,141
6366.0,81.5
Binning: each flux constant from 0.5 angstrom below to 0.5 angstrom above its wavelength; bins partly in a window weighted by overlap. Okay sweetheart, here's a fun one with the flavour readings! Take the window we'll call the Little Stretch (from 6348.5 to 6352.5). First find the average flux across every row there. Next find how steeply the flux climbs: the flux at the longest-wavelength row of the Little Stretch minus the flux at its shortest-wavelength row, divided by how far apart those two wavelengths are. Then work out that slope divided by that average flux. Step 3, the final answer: -0.044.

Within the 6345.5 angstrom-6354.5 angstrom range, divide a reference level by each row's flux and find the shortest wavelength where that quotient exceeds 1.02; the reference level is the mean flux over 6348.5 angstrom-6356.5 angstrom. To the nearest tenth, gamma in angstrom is 6347.0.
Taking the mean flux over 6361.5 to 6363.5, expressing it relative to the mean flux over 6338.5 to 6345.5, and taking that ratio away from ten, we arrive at 9.02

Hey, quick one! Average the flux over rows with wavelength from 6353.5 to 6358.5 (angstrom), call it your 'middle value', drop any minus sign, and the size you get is 116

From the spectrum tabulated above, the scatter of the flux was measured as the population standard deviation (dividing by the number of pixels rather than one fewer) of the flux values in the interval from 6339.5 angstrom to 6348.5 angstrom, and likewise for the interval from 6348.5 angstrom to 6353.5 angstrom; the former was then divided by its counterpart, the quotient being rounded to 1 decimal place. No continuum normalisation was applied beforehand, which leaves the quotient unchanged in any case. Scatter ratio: 0.6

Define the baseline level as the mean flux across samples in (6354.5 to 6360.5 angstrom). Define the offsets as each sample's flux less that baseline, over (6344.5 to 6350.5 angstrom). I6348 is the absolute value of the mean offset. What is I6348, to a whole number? 11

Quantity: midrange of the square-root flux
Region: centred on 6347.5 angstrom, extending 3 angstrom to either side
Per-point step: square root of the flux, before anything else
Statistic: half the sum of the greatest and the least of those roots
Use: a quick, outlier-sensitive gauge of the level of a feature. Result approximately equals 11.4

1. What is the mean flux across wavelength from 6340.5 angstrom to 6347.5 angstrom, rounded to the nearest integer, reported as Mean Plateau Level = 132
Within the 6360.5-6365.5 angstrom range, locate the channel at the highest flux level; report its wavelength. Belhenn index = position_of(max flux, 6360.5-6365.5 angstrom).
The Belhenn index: 6365.0 angstrom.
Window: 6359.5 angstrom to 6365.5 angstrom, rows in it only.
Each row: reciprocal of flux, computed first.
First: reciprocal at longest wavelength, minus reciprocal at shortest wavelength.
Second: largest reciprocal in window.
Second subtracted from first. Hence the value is -0.0097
